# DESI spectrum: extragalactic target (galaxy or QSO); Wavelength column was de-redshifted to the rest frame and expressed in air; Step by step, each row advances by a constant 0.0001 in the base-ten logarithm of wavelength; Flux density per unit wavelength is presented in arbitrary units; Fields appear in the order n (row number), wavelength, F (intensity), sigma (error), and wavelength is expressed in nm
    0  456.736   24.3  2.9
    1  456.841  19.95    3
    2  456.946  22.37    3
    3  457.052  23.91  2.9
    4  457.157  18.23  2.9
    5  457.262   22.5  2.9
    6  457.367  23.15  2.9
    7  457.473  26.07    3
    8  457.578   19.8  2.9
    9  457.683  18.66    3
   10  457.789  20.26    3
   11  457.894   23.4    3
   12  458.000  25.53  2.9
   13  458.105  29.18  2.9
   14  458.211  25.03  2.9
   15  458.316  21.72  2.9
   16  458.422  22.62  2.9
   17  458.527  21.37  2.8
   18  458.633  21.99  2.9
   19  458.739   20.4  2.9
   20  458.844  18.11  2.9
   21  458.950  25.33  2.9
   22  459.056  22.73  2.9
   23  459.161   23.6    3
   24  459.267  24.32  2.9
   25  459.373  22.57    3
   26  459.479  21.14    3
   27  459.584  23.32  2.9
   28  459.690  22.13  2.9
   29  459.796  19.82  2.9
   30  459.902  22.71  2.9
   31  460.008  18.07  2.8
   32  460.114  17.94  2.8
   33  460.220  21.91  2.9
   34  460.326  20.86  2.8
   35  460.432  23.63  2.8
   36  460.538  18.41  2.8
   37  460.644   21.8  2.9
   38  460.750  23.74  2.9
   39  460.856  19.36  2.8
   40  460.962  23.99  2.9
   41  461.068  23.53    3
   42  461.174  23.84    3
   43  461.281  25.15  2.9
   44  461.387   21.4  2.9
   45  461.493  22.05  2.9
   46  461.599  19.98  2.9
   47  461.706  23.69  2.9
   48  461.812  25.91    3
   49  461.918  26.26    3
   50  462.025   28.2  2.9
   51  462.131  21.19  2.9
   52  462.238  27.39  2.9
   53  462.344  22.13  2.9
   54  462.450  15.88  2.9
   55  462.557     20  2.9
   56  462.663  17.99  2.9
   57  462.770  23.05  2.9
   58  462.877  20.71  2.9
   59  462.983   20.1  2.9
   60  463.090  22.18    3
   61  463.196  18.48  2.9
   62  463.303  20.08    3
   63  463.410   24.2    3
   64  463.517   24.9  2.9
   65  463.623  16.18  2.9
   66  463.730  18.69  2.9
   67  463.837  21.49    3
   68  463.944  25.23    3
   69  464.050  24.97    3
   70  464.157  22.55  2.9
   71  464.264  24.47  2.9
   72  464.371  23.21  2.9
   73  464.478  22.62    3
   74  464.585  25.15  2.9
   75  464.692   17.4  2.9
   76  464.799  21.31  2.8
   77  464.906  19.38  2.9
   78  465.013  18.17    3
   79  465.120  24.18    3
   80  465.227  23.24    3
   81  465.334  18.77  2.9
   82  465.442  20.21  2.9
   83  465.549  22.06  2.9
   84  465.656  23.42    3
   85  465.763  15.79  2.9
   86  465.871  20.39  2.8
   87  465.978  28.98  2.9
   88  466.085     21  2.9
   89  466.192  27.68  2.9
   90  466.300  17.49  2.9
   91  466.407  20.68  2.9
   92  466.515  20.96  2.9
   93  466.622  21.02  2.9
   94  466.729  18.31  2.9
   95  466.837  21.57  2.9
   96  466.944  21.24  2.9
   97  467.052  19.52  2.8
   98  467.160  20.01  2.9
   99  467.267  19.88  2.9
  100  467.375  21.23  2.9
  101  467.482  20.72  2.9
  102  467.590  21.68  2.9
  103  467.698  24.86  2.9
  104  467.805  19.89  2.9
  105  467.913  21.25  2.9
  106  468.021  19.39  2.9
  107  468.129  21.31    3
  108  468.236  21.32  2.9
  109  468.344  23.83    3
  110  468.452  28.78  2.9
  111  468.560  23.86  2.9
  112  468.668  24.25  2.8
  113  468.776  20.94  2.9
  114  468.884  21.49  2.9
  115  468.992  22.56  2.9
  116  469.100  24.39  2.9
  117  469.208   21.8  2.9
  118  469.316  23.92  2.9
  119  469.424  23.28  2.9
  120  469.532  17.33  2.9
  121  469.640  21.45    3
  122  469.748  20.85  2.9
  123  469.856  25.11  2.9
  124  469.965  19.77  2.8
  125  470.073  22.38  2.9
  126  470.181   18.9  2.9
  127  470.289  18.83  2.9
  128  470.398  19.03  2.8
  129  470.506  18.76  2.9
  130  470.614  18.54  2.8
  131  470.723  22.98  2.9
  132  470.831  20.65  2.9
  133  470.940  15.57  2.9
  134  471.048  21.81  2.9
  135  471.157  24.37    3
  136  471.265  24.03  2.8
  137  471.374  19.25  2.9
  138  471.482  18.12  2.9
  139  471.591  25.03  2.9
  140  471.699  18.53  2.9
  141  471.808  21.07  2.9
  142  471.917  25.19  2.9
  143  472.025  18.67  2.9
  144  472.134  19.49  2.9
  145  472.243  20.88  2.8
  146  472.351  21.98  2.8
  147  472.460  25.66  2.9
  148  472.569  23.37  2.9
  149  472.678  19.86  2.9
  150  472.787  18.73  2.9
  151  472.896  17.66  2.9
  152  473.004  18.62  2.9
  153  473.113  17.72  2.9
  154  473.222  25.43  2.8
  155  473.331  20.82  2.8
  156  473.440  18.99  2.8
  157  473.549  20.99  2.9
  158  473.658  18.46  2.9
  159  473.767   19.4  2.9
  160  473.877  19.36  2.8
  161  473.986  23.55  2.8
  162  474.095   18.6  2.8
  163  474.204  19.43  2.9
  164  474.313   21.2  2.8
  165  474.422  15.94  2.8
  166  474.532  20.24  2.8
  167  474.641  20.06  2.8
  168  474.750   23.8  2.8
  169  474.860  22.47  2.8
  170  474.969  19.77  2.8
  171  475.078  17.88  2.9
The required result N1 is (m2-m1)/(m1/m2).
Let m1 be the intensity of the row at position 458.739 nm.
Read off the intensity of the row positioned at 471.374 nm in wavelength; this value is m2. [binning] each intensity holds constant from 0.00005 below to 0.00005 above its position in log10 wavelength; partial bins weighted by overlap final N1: -1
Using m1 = 20.4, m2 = 19.25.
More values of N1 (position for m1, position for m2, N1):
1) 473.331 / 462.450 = -4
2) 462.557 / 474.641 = 0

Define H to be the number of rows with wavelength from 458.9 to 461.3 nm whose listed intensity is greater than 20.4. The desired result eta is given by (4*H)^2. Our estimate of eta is 5184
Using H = 18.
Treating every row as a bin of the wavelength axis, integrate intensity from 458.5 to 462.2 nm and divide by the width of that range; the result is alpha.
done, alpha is 22.3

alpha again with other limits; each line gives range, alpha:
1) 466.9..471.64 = 21.5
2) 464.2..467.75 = 21.4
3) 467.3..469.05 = 22.3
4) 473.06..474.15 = 20.3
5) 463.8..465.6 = 22.0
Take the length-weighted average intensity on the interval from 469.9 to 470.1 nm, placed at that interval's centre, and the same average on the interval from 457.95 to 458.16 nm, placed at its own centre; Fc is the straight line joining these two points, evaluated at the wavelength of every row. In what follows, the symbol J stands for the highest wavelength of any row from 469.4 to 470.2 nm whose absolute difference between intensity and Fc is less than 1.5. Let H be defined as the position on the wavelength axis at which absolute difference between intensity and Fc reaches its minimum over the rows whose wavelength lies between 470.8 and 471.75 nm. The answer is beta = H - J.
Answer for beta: 0.76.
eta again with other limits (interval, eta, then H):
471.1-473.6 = 2304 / 12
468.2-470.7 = 4096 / 16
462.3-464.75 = 3136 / 14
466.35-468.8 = 4624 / 17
